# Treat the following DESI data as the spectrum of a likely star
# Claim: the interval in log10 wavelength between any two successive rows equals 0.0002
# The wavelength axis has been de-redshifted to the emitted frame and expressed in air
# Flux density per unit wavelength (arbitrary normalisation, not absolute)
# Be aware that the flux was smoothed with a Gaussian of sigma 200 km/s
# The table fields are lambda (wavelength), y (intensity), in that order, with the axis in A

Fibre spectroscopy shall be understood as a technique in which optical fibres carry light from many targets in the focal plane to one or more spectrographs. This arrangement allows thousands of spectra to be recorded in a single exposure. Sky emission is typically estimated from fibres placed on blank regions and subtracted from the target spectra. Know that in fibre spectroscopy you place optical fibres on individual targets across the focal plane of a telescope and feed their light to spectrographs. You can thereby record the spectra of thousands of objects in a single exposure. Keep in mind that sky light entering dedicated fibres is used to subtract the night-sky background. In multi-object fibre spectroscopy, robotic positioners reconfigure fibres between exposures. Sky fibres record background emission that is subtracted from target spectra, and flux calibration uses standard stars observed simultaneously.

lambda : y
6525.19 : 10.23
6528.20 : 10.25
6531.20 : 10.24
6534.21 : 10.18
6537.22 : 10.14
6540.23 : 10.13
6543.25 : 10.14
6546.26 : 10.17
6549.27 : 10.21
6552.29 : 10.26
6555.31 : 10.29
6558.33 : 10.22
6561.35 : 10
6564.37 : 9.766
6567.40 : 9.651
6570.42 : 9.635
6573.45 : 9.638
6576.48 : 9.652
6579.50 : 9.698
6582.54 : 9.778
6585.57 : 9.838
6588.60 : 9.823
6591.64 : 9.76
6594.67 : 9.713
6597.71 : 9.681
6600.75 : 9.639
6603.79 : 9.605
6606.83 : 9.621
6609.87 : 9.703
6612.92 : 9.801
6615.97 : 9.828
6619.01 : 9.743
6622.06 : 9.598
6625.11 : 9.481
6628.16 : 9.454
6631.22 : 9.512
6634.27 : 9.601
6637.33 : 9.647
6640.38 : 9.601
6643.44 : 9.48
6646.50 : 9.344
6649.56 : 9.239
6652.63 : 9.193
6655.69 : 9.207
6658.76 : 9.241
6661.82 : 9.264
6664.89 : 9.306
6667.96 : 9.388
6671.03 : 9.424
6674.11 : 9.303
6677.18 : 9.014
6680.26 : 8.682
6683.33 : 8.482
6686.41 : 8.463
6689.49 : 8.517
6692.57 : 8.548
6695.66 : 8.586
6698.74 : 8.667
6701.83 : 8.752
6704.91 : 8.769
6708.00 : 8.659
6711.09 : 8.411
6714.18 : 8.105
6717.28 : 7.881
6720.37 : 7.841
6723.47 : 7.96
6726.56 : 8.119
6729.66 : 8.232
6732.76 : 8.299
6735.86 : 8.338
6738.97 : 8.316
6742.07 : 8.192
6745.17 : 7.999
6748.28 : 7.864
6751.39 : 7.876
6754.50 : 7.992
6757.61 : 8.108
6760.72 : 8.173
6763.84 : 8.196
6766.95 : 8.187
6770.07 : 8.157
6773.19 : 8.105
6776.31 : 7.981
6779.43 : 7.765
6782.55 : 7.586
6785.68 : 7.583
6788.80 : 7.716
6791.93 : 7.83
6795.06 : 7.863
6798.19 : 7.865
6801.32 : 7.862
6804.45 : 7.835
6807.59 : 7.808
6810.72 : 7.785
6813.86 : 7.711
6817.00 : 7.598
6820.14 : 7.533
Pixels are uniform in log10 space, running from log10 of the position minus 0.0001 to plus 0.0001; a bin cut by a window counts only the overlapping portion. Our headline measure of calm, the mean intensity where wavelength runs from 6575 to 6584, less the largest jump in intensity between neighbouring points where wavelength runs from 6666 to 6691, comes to 9.4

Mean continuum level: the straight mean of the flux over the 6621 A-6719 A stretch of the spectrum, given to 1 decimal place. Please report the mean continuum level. 9.0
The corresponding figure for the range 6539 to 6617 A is 9.9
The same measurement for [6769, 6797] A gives 7.8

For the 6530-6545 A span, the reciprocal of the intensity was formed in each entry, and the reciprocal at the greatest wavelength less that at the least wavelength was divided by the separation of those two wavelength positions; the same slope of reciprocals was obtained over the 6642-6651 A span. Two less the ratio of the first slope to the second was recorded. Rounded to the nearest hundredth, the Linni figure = 1.82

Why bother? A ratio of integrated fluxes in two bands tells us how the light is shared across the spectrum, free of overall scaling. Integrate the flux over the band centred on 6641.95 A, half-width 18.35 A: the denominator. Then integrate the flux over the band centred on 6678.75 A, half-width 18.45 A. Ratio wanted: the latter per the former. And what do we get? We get 0.952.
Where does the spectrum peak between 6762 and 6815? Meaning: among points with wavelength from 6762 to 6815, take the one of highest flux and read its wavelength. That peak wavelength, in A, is 6763.84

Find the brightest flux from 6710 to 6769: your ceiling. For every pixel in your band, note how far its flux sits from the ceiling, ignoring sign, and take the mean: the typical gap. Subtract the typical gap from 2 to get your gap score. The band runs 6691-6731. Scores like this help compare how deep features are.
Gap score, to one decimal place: 1.7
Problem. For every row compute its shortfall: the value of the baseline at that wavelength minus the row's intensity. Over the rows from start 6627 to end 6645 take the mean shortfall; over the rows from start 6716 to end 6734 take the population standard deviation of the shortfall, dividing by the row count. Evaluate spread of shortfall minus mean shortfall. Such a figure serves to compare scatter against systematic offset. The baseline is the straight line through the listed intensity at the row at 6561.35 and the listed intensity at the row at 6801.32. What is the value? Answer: 0.4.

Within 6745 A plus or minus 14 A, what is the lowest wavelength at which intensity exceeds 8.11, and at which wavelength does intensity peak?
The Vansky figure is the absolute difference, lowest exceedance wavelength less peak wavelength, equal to 3.1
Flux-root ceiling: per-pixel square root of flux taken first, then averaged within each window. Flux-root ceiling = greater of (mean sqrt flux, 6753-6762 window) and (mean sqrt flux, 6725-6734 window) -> 2.87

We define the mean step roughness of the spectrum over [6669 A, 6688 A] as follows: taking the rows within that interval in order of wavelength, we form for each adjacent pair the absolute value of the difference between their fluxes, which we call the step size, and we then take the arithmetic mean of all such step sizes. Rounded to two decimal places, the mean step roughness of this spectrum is 0.19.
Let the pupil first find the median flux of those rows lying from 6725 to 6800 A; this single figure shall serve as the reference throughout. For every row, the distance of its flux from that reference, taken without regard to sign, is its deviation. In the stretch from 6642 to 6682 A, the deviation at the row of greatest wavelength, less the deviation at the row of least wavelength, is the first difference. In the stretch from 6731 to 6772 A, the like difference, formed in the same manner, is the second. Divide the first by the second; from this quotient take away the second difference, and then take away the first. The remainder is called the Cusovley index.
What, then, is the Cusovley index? 7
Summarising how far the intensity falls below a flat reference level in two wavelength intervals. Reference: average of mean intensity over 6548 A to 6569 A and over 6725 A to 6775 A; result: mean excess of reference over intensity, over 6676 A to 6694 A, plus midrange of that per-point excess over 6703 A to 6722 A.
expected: 1.27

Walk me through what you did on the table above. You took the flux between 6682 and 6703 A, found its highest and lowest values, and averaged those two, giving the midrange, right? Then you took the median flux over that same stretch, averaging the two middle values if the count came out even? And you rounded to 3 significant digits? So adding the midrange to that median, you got 17.2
